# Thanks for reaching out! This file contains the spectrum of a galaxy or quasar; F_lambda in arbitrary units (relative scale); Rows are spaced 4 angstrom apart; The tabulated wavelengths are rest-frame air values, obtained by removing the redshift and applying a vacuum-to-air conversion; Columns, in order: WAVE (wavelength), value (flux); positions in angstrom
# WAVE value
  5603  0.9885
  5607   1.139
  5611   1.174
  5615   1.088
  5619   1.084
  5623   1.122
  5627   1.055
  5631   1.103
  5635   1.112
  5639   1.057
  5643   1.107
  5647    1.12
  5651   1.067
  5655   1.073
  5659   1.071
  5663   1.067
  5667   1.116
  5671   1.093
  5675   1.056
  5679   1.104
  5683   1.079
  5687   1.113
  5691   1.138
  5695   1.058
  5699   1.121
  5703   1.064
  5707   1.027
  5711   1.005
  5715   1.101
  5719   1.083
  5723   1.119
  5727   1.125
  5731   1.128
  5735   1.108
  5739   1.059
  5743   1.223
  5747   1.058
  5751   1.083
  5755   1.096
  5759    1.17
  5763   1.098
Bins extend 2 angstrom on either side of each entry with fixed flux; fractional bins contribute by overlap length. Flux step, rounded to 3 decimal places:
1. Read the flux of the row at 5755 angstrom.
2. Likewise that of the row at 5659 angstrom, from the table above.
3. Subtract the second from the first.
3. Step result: 0.025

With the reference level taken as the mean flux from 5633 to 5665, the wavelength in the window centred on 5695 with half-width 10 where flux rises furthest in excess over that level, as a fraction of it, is 5691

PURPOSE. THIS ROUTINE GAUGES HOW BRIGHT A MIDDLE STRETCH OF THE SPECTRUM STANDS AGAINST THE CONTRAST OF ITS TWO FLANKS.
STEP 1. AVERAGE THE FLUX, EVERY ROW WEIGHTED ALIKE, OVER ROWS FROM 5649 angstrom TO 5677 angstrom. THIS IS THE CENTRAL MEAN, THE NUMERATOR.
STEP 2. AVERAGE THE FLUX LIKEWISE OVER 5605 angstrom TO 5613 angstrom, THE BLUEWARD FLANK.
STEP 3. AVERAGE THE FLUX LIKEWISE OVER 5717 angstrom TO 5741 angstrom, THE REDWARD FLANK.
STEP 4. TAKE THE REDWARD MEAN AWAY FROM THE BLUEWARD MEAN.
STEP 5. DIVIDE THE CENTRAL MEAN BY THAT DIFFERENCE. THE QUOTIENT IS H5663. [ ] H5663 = 20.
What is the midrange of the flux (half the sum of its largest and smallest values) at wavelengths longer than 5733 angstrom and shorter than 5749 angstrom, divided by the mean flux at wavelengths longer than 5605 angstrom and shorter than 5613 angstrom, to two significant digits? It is 0.99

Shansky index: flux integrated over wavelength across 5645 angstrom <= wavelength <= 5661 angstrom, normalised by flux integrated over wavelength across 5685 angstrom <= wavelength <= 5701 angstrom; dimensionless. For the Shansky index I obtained 0.978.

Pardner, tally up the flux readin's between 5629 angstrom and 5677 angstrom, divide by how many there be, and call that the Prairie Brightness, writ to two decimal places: 1.09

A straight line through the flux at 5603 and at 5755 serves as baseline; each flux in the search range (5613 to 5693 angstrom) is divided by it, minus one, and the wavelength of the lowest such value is 5675 angstrom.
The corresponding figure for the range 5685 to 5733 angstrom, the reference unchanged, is 5711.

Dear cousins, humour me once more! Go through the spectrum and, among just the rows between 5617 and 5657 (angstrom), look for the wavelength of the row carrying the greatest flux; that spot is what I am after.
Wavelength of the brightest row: 5623 angstrom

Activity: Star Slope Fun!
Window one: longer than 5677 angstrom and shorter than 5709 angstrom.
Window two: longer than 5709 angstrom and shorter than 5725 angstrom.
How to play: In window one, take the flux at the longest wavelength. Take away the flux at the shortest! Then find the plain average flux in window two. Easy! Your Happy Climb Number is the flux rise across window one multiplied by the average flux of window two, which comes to -0.08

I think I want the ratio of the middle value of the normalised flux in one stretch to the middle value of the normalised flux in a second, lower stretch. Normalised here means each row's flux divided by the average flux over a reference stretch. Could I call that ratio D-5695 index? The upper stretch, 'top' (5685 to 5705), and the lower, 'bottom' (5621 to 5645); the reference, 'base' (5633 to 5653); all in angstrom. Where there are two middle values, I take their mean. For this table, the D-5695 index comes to 1.01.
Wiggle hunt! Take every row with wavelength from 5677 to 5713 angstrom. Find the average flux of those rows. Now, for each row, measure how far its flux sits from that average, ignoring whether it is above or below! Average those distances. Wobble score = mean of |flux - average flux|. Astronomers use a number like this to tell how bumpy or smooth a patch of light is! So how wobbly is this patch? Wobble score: 0.0358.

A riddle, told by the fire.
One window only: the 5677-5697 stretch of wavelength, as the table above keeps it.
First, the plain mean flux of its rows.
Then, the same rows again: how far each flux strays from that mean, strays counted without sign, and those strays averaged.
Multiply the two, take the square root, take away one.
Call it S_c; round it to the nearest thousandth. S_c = -0.838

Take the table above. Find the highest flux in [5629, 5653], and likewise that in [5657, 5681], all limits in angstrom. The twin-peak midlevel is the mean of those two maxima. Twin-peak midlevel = 1.12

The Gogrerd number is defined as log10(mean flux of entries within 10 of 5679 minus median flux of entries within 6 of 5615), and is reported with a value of -3.00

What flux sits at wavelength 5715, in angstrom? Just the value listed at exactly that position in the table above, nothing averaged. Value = 1.101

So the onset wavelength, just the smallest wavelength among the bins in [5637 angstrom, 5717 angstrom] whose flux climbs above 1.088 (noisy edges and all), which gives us 5643 angstrom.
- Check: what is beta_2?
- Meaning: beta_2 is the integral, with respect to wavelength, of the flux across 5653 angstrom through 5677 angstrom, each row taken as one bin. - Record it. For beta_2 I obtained 25.9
